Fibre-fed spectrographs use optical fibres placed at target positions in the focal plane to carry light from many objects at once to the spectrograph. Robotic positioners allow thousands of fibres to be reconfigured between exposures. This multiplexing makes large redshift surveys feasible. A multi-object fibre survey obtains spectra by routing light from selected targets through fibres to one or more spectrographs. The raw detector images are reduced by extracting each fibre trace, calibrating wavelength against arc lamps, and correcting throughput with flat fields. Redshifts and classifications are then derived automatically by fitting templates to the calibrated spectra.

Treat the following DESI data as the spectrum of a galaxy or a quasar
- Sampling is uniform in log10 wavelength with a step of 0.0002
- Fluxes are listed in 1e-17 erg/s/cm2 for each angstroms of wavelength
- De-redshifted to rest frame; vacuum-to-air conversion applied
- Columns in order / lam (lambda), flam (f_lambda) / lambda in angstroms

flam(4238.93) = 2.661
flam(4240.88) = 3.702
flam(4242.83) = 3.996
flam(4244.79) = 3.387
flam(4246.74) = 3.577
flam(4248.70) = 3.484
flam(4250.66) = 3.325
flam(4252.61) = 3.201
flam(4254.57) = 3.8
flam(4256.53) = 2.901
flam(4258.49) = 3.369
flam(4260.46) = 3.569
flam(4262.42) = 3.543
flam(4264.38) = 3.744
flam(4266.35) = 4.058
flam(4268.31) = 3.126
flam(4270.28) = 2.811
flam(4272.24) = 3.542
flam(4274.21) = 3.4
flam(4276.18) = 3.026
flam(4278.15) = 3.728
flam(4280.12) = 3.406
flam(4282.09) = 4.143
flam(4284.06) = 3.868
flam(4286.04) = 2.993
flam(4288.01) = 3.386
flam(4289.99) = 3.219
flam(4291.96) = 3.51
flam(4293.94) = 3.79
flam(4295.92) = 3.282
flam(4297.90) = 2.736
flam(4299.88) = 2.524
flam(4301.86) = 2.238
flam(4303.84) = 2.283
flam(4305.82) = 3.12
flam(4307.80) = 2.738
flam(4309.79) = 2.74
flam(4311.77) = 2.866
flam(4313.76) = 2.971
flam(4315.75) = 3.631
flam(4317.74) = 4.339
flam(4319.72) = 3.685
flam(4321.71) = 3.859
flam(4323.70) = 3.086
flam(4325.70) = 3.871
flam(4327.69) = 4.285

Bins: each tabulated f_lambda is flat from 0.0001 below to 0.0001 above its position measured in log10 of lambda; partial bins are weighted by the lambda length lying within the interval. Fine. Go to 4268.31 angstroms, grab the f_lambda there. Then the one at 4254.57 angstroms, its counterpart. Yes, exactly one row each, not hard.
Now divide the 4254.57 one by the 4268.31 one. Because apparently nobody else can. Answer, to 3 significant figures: 1.22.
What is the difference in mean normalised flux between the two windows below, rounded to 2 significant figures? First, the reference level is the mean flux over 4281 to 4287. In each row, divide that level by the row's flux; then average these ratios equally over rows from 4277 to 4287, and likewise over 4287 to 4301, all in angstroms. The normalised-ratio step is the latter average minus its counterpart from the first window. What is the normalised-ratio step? 0.14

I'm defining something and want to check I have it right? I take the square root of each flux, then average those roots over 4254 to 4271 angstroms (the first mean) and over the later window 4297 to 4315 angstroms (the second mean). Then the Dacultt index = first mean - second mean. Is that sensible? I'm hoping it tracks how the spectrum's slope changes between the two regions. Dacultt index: 0.21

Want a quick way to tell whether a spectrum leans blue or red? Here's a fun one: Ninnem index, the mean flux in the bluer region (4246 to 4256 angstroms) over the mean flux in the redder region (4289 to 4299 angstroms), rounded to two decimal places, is 1.05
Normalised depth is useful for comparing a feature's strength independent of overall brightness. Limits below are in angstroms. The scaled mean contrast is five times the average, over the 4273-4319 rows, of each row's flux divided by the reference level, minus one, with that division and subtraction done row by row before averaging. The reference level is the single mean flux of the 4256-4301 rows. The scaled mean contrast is -0.24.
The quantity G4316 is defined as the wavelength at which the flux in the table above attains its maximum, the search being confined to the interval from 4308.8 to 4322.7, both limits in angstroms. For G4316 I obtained 4317.74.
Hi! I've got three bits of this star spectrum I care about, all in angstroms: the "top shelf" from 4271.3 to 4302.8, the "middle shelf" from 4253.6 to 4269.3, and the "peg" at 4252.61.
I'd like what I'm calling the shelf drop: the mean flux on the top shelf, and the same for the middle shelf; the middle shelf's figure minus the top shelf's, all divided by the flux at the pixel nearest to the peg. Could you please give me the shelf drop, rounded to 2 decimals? 0.07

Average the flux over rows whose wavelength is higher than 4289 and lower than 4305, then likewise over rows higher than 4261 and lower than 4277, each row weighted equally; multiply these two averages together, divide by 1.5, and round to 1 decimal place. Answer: 6.7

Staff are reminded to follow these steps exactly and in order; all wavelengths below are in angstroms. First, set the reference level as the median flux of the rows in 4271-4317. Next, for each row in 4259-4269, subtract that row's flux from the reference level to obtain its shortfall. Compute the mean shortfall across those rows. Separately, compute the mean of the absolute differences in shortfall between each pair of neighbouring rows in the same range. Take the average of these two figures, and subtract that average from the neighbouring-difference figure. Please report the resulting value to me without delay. 0.38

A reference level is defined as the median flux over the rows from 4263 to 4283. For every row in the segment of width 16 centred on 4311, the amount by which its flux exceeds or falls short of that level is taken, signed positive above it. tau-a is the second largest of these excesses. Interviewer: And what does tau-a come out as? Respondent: 0.16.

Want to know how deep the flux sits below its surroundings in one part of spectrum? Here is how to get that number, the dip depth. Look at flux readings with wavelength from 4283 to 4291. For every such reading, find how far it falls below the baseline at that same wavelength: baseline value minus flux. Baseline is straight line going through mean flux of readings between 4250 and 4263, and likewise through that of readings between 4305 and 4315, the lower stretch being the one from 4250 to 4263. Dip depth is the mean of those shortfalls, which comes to -0.27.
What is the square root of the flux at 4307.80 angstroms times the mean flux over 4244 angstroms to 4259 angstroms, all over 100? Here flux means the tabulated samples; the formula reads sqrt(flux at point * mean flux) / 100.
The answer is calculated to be 0.0304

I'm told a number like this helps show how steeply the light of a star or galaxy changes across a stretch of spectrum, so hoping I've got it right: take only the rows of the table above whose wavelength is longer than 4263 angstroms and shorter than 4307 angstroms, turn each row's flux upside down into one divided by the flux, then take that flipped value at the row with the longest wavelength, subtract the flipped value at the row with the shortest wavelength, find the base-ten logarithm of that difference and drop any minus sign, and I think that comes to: 1.3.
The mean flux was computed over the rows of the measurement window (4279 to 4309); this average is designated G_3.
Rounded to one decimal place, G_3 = 3.1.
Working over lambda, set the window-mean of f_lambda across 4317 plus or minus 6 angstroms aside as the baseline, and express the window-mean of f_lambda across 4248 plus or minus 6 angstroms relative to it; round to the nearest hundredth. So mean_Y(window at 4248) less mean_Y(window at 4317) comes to -0.06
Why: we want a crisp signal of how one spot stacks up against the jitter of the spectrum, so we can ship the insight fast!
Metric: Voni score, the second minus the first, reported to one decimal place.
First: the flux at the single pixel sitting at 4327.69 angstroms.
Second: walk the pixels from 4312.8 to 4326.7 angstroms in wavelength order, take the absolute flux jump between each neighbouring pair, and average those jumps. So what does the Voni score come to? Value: -3.7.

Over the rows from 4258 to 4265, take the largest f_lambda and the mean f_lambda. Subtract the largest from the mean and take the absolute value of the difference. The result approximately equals 0.19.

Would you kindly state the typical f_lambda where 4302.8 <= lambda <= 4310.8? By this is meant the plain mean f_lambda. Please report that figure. 2.7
